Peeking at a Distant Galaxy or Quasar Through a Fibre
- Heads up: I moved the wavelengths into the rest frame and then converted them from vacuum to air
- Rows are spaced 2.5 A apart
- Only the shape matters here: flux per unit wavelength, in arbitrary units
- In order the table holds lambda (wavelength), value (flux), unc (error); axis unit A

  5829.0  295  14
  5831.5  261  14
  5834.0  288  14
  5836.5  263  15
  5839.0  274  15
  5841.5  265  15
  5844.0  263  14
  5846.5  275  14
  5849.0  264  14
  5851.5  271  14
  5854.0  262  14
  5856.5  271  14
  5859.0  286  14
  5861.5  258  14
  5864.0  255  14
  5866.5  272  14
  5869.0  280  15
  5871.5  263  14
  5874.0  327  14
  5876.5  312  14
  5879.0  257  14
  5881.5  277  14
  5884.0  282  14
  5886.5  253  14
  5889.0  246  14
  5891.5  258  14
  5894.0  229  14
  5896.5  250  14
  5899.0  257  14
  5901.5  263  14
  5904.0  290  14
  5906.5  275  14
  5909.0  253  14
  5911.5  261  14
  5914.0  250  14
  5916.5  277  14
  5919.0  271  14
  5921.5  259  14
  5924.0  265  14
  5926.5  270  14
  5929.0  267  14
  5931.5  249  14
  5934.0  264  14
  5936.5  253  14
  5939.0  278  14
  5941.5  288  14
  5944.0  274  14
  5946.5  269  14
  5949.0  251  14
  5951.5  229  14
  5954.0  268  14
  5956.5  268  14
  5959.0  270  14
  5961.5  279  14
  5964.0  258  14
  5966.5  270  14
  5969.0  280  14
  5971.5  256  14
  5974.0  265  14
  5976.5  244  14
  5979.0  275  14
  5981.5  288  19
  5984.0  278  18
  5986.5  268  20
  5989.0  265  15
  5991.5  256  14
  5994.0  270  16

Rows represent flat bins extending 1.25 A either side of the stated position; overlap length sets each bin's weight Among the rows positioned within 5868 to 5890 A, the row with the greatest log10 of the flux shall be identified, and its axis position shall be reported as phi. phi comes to 5874.0 A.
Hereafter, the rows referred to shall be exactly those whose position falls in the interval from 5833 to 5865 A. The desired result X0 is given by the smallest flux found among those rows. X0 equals 255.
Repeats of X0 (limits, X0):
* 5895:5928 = 250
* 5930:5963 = 229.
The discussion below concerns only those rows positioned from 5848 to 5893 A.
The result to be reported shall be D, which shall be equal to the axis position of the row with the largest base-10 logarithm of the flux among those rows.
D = 5874.0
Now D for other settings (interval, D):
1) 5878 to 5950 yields 5904.0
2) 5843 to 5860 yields 5859.0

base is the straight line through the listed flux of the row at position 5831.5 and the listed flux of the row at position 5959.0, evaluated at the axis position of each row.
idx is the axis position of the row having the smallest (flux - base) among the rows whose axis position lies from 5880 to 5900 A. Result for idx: 5894.0 A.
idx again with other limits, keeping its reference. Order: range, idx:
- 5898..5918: 5914.0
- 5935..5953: 5951.5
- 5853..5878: 5864.0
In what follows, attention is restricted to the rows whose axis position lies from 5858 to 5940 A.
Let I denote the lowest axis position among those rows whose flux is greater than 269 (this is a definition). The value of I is 5859.0 A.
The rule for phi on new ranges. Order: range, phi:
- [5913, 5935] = 5916.5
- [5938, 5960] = 5941.5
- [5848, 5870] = 5859.0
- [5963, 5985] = 5981.5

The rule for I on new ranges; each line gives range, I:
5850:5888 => 5851.5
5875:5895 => 5876.5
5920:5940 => 5926.5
